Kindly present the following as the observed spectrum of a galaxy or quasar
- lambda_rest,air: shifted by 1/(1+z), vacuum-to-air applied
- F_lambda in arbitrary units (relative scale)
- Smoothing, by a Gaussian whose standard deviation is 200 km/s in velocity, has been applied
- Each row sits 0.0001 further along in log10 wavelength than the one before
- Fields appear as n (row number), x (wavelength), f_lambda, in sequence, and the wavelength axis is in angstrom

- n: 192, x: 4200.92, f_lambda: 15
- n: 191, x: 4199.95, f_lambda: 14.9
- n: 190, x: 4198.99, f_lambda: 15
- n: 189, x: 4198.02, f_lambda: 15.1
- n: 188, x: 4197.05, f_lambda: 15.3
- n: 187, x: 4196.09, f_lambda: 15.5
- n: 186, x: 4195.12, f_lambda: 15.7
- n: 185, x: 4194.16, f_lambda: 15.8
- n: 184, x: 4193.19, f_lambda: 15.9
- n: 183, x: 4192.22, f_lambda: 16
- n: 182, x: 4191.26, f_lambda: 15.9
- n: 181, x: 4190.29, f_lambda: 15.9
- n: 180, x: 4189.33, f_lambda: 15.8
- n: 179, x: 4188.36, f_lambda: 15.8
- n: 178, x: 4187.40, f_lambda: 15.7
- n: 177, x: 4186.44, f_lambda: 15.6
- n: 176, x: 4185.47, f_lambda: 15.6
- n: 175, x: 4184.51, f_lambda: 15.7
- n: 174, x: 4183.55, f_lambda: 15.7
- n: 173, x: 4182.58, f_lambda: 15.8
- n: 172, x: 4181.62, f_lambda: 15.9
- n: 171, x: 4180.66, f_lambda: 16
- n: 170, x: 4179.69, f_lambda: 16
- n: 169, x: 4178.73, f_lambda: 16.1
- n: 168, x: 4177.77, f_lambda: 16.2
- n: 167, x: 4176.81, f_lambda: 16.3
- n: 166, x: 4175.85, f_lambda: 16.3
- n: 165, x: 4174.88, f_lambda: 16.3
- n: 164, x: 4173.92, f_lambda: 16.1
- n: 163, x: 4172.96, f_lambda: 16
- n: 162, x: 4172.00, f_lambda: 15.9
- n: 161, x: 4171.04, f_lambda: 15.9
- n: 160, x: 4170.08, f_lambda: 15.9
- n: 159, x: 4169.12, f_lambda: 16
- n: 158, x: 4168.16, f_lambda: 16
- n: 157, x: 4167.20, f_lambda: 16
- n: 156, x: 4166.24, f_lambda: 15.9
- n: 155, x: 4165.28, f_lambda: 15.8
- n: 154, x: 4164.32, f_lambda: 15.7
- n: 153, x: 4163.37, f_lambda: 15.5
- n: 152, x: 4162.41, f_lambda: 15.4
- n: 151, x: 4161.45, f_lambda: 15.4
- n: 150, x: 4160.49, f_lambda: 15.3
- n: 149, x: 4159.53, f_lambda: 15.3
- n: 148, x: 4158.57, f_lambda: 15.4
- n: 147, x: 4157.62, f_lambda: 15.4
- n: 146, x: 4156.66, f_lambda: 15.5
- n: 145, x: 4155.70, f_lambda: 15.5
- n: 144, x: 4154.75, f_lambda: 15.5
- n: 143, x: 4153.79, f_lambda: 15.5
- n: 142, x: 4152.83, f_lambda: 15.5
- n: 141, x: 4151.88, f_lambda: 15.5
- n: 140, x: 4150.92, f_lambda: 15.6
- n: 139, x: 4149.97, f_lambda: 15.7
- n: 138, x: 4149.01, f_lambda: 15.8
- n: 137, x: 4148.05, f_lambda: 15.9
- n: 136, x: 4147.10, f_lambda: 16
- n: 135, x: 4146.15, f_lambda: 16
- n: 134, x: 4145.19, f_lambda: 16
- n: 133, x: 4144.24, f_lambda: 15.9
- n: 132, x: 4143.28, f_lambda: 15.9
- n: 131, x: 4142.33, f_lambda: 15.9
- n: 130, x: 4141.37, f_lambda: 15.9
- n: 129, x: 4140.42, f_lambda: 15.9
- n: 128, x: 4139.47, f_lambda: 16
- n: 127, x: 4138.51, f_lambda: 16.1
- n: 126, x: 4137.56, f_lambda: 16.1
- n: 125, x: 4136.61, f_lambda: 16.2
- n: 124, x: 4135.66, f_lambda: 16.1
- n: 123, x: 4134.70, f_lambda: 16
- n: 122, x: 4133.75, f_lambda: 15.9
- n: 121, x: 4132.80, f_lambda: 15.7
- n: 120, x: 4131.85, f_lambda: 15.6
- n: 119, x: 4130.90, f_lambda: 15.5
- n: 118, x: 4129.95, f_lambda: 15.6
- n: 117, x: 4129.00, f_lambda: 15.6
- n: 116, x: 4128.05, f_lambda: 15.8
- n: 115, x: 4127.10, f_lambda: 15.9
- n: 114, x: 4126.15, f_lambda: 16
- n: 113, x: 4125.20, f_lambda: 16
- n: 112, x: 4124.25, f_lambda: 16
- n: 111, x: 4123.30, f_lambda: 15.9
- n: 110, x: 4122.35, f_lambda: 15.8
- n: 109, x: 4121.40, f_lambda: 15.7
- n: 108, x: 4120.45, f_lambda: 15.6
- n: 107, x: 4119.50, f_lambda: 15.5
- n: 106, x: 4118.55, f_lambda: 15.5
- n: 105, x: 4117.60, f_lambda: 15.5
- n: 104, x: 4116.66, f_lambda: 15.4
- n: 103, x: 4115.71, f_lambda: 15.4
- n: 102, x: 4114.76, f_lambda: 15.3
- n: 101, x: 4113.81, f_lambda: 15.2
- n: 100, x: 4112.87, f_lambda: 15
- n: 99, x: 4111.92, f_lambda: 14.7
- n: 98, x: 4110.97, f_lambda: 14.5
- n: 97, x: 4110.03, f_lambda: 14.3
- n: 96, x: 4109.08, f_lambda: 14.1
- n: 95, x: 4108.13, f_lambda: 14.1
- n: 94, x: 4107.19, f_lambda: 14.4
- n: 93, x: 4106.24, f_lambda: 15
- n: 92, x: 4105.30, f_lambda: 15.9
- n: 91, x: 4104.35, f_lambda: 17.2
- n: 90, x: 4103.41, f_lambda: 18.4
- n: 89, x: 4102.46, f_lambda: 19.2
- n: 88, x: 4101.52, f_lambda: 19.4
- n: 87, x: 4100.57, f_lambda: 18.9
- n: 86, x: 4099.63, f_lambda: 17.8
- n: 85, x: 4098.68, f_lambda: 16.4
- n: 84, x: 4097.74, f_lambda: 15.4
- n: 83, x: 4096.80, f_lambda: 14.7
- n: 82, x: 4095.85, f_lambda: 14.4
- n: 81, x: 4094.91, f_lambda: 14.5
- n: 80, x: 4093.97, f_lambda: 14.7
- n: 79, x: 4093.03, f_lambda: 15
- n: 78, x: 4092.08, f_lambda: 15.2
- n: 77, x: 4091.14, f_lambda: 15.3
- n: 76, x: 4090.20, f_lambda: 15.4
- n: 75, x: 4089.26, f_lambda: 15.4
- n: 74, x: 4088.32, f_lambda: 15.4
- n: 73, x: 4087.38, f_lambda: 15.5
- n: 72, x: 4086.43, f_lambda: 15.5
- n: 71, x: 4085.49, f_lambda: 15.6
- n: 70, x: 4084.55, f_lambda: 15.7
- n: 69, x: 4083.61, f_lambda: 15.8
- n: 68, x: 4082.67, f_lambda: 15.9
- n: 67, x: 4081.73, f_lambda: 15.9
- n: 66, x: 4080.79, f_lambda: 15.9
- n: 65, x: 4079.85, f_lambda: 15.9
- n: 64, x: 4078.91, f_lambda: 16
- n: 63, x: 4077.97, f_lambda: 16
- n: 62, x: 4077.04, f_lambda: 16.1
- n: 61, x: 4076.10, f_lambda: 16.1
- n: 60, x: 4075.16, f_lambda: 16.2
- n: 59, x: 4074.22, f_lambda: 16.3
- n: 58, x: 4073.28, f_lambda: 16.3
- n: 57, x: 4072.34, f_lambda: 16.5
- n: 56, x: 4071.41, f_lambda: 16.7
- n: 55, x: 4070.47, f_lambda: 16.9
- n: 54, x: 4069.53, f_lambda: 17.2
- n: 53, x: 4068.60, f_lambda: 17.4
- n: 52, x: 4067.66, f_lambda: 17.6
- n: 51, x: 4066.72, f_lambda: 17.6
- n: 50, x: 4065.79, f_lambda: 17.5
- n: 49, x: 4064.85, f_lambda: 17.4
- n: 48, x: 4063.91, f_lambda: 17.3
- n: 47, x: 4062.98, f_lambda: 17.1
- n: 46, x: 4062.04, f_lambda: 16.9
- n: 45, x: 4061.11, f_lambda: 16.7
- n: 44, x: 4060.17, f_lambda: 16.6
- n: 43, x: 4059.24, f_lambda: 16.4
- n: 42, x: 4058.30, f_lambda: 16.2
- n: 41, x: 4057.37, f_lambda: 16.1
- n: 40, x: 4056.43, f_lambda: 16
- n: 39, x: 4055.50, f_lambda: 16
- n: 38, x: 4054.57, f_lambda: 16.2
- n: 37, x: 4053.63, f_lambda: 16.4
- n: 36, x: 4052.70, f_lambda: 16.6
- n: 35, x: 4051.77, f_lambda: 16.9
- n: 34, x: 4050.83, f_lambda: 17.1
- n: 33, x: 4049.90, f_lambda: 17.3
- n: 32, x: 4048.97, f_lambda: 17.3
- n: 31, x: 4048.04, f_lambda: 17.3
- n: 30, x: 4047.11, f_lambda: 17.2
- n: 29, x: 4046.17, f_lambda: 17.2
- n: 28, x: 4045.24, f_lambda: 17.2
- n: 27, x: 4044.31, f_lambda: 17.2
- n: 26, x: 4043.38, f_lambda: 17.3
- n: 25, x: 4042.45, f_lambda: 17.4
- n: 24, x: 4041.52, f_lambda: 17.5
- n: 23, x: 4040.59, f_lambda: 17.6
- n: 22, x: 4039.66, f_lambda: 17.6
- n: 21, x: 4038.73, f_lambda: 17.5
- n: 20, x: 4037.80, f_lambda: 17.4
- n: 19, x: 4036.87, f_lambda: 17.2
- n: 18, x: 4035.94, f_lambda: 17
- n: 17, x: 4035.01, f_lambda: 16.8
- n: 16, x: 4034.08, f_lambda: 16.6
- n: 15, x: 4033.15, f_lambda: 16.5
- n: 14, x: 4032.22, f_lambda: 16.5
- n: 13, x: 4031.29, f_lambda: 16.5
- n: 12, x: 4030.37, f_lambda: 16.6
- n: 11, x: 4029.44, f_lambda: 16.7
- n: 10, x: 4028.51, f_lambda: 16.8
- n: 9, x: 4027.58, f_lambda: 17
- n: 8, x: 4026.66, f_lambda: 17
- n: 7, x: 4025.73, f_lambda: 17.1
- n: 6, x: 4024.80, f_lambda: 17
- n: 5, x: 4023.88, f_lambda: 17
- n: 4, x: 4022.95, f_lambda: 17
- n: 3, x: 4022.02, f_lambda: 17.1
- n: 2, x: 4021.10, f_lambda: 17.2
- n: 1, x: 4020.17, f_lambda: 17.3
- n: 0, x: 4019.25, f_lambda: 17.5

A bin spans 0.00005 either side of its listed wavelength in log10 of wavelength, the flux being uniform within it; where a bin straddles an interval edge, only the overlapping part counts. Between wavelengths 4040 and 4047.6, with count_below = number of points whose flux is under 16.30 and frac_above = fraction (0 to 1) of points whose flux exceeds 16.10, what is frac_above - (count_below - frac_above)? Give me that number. 2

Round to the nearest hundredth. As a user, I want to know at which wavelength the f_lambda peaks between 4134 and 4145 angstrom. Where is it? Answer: 4136.61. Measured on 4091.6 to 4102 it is 4101.52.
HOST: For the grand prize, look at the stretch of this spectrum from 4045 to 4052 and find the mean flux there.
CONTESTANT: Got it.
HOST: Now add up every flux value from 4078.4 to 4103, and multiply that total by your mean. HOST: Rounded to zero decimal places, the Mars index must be 7129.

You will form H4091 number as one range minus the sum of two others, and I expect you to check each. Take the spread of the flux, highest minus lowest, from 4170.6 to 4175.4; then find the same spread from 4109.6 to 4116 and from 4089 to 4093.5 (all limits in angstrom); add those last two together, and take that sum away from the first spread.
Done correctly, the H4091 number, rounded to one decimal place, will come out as -1.1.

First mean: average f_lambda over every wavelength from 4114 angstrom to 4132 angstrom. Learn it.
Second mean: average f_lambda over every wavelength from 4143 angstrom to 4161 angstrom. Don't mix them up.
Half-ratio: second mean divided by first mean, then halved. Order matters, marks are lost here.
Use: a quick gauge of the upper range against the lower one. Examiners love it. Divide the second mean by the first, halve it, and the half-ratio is 0.499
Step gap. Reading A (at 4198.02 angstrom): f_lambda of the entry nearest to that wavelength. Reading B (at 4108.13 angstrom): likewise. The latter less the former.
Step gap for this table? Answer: -1.00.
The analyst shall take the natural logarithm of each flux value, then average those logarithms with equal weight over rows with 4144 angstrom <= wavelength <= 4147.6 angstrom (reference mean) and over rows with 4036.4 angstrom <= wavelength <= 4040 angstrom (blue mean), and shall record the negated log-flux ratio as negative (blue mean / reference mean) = -1.03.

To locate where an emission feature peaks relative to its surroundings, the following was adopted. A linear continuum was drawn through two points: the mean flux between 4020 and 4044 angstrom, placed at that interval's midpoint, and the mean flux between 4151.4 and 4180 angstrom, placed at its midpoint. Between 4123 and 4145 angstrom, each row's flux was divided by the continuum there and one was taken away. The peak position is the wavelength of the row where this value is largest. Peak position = 4136.61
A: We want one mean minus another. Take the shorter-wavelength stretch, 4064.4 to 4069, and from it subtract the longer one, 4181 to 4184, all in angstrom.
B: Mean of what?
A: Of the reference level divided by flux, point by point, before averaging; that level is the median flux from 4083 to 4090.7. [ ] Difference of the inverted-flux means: -0.10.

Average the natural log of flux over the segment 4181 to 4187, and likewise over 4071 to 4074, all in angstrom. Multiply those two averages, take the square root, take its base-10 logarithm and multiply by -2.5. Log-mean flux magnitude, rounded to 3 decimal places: -1.110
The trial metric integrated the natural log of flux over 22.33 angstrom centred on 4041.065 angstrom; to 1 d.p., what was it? 63.4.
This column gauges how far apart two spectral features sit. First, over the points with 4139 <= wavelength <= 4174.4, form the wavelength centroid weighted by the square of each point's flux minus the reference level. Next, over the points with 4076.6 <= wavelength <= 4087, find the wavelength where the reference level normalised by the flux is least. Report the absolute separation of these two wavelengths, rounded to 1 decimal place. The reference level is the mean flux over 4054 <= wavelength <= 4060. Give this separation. 80.3 angstrom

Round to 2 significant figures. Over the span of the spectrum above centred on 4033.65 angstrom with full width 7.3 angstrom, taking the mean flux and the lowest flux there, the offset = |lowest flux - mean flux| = 0.21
